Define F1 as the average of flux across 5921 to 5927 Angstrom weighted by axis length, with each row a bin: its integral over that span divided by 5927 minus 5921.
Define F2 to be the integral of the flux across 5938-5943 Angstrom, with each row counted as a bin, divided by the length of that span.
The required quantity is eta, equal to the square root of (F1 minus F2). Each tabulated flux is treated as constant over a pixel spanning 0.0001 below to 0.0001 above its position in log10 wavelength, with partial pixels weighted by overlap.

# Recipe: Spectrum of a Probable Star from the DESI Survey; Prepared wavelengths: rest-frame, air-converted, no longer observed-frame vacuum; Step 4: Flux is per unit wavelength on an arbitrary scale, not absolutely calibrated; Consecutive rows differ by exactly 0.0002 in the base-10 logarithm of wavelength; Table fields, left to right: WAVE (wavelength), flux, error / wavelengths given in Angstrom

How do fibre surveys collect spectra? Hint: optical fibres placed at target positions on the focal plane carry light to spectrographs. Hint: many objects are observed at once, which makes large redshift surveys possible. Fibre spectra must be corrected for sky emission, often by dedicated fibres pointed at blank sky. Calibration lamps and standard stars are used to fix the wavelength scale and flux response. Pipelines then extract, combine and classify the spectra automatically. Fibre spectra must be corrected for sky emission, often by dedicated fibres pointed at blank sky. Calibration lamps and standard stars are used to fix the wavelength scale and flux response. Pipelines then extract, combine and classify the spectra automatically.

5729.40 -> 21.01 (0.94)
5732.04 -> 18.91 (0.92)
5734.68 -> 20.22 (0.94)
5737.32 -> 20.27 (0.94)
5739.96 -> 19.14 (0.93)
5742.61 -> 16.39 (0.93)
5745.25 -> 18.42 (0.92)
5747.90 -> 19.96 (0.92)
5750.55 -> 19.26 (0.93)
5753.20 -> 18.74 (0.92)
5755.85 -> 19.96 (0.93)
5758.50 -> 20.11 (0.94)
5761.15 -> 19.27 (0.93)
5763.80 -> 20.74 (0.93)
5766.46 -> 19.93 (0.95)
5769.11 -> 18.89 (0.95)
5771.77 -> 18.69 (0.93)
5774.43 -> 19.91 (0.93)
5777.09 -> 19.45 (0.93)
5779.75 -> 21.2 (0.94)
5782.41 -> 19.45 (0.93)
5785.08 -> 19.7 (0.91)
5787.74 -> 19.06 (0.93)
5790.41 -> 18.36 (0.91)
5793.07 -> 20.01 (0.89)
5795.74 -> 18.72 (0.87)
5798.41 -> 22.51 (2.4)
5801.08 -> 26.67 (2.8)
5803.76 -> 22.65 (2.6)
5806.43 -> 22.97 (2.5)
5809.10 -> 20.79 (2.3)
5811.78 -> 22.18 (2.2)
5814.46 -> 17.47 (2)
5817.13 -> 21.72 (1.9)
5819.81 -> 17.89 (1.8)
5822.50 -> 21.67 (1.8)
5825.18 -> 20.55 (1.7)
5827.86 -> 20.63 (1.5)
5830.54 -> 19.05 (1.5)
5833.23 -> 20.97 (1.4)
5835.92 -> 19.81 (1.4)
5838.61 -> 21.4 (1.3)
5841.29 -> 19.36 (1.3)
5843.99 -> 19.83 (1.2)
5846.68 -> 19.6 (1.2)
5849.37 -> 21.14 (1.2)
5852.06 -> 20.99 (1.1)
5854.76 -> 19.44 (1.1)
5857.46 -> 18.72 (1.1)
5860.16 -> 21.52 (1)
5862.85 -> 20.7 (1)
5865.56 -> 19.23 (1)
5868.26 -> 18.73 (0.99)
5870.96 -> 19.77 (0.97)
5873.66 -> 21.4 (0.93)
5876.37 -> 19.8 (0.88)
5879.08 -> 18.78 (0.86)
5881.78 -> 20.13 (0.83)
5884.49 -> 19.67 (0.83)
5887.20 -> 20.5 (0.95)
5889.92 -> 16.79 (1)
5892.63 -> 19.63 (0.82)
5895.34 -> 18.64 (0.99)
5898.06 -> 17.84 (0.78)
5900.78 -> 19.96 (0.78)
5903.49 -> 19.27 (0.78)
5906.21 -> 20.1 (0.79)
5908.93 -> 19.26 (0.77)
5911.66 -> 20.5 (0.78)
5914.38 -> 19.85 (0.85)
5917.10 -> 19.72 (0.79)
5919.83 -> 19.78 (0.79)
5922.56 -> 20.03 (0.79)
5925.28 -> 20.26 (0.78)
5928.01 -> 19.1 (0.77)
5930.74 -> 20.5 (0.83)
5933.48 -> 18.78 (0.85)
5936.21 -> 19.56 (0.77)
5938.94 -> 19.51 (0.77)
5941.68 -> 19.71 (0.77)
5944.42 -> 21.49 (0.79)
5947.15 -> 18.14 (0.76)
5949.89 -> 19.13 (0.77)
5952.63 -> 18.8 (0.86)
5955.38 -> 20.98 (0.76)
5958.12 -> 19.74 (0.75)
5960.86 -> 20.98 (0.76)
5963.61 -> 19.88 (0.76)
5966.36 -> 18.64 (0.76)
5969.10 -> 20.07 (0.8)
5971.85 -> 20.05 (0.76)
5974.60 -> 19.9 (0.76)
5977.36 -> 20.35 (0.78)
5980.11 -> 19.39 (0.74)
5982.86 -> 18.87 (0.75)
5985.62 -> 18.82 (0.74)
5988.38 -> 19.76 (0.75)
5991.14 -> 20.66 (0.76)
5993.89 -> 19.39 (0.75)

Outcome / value 0.7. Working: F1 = 20.1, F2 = 19.6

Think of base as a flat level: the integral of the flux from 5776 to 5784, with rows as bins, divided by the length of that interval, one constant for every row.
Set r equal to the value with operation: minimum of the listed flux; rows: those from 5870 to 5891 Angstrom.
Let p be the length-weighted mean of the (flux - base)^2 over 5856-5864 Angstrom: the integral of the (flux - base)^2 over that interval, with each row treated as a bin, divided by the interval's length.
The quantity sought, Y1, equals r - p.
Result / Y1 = 15.3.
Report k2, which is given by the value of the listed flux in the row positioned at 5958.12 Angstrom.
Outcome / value 19.74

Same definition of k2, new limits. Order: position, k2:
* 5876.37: 19.8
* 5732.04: 18.91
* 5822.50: 21.67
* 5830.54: 19.05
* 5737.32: 20.27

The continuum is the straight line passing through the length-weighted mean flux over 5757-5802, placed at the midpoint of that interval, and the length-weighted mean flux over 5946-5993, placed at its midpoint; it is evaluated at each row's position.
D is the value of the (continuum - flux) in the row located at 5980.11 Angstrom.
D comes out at 0.25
